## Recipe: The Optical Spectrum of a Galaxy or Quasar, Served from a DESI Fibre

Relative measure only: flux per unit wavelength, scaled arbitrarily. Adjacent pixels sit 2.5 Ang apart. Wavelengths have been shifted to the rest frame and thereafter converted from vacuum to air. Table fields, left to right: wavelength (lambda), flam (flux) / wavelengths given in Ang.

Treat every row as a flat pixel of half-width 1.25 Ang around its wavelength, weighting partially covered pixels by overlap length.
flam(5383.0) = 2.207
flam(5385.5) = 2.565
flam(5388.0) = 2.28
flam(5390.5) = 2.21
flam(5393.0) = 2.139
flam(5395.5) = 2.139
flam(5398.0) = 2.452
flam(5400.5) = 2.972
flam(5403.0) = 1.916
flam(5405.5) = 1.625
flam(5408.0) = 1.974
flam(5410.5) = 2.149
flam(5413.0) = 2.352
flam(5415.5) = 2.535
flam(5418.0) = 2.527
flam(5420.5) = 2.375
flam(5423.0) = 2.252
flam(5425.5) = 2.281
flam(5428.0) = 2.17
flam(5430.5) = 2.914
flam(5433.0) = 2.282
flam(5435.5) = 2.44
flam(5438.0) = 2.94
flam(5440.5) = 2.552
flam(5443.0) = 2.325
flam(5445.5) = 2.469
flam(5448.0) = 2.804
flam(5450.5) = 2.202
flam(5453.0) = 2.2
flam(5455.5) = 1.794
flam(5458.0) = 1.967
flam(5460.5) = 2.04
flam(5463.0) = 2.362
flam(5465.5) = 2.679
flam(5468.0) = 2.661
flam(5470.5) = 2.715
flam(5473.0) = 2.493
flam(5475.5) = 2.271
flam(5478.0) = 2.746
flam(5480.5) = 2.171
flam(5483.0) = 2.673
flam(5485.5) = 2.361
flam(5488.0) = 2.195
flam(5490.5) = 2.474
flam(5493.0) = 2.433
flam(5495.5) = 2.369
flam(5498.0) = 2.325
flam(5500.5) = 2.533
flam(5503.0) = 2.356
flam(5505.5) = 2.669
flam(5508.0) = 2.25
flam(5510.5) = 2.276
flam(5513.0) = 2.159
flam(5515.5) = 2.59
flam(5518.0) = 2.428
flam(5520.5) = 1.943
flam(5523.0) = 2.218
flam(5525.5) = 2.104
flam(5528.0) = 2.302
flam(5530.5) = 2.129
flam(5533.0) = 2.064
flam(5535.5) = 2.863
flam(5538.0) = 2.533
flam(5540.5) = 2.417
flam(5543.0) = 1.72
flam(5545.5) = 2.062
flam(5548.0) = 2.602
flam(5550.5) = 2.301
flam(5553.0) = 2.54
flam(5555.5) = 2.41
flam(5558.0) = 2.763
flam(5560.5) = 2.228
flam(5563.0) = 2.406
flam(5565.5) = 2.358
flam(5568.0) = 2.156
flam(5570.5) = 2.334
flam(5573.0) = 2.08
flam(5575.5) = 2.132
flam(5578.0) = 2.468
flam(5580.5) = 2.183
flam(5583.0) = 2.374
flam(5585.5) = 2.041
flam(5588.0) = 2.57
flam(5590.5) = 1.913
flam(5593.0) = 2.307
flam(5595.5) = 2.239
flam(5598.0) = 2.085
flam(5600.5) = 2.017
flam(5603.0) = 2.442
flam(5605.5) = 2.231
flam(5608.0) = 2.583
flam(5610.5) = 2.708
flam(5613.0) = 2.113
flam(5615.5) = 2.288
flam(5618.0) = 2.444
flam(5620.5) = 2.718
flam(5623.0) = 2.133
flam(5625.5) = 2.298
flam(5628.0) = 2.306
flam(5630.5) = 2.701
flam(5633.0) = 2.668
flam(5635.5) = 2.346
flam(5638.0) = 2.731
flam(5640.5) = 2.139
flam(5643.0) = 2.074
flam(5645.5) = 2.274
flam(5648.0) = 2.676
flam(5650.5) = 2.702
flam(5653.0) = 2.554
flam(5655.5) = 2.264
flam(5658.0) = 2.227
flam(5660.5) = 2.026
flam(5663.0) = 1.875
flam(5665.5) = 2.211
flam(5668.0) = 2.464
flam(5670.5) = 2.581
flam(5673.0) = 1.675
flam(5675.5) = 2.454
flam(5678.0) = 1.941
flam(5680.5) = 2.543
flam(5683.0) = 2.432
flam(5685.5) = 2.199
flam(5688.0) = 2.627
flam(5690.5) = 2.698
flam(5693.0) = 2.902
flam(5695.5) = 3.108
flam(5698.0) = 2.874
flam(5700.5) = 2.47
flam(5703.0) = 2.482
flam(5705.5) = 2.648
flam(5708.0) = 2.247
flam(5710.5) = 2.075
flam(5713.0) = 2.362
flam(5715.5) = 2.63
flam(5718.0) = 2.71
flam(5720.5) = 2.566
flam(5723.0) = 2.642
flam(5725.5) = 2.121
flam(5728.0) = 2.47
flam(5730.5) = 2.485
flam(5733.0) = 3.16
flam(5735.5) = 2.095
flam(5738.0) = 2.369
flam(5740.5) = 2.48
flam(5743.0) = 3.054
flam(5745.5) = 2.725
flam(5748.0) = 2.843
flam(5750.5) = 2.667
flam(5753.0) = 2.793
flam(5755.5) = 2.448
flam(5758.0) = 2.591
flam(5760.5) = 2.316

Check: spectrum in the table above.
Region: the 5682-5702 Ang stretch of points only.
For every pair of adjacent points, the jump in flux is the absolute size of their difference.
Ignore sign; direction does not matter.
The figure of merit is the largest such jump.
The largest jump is 0.43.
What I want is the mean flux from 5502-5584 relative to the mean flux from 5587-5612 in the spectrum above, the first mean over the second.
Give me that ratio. 1.00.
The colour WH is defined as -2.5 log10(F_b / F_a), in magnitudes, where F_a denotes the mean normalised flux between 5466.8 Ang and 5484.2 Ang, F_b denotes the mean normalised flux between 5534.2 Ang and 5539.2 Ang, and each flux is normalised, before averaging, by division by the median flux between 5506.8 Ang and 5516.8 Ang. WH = -0.07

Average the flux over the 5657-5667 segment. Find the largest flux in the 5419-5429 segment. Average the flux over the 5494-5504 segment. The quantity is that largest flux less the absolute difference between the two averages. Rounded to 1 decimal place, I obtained 2.1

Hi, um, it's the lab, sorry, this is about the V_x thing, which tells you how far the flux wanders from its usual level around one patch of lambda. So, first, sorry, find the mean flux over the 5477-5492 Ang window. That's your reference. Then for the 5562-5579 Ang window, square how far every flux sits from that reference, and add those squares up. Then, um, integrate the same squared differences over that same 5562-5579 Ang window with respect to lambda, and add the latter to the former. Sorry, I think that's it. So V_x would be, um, 1.1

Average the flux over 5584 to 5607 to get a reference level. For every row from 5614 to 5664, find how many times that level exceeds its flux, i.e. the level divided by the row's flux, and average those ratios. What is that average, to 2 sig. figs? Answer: 0.94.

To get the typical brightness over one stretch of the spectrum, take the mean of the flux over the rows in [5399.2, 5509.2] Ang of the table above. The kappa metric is 2.38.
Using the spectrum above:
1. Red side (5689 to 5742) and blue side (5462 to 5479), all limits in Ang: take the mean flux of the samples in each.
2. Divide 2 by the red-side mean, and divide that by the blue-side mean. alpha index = 0.31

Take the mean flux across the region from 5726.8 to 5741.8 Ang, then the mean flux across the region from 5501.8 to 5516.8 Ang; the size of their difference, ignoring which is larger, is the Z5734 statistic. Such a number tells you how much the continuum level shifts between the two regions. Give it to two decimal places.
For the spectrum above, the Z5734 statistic 0.13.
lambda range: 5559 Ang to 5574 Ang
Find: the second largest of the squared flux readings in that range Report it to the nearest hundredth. 5.56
